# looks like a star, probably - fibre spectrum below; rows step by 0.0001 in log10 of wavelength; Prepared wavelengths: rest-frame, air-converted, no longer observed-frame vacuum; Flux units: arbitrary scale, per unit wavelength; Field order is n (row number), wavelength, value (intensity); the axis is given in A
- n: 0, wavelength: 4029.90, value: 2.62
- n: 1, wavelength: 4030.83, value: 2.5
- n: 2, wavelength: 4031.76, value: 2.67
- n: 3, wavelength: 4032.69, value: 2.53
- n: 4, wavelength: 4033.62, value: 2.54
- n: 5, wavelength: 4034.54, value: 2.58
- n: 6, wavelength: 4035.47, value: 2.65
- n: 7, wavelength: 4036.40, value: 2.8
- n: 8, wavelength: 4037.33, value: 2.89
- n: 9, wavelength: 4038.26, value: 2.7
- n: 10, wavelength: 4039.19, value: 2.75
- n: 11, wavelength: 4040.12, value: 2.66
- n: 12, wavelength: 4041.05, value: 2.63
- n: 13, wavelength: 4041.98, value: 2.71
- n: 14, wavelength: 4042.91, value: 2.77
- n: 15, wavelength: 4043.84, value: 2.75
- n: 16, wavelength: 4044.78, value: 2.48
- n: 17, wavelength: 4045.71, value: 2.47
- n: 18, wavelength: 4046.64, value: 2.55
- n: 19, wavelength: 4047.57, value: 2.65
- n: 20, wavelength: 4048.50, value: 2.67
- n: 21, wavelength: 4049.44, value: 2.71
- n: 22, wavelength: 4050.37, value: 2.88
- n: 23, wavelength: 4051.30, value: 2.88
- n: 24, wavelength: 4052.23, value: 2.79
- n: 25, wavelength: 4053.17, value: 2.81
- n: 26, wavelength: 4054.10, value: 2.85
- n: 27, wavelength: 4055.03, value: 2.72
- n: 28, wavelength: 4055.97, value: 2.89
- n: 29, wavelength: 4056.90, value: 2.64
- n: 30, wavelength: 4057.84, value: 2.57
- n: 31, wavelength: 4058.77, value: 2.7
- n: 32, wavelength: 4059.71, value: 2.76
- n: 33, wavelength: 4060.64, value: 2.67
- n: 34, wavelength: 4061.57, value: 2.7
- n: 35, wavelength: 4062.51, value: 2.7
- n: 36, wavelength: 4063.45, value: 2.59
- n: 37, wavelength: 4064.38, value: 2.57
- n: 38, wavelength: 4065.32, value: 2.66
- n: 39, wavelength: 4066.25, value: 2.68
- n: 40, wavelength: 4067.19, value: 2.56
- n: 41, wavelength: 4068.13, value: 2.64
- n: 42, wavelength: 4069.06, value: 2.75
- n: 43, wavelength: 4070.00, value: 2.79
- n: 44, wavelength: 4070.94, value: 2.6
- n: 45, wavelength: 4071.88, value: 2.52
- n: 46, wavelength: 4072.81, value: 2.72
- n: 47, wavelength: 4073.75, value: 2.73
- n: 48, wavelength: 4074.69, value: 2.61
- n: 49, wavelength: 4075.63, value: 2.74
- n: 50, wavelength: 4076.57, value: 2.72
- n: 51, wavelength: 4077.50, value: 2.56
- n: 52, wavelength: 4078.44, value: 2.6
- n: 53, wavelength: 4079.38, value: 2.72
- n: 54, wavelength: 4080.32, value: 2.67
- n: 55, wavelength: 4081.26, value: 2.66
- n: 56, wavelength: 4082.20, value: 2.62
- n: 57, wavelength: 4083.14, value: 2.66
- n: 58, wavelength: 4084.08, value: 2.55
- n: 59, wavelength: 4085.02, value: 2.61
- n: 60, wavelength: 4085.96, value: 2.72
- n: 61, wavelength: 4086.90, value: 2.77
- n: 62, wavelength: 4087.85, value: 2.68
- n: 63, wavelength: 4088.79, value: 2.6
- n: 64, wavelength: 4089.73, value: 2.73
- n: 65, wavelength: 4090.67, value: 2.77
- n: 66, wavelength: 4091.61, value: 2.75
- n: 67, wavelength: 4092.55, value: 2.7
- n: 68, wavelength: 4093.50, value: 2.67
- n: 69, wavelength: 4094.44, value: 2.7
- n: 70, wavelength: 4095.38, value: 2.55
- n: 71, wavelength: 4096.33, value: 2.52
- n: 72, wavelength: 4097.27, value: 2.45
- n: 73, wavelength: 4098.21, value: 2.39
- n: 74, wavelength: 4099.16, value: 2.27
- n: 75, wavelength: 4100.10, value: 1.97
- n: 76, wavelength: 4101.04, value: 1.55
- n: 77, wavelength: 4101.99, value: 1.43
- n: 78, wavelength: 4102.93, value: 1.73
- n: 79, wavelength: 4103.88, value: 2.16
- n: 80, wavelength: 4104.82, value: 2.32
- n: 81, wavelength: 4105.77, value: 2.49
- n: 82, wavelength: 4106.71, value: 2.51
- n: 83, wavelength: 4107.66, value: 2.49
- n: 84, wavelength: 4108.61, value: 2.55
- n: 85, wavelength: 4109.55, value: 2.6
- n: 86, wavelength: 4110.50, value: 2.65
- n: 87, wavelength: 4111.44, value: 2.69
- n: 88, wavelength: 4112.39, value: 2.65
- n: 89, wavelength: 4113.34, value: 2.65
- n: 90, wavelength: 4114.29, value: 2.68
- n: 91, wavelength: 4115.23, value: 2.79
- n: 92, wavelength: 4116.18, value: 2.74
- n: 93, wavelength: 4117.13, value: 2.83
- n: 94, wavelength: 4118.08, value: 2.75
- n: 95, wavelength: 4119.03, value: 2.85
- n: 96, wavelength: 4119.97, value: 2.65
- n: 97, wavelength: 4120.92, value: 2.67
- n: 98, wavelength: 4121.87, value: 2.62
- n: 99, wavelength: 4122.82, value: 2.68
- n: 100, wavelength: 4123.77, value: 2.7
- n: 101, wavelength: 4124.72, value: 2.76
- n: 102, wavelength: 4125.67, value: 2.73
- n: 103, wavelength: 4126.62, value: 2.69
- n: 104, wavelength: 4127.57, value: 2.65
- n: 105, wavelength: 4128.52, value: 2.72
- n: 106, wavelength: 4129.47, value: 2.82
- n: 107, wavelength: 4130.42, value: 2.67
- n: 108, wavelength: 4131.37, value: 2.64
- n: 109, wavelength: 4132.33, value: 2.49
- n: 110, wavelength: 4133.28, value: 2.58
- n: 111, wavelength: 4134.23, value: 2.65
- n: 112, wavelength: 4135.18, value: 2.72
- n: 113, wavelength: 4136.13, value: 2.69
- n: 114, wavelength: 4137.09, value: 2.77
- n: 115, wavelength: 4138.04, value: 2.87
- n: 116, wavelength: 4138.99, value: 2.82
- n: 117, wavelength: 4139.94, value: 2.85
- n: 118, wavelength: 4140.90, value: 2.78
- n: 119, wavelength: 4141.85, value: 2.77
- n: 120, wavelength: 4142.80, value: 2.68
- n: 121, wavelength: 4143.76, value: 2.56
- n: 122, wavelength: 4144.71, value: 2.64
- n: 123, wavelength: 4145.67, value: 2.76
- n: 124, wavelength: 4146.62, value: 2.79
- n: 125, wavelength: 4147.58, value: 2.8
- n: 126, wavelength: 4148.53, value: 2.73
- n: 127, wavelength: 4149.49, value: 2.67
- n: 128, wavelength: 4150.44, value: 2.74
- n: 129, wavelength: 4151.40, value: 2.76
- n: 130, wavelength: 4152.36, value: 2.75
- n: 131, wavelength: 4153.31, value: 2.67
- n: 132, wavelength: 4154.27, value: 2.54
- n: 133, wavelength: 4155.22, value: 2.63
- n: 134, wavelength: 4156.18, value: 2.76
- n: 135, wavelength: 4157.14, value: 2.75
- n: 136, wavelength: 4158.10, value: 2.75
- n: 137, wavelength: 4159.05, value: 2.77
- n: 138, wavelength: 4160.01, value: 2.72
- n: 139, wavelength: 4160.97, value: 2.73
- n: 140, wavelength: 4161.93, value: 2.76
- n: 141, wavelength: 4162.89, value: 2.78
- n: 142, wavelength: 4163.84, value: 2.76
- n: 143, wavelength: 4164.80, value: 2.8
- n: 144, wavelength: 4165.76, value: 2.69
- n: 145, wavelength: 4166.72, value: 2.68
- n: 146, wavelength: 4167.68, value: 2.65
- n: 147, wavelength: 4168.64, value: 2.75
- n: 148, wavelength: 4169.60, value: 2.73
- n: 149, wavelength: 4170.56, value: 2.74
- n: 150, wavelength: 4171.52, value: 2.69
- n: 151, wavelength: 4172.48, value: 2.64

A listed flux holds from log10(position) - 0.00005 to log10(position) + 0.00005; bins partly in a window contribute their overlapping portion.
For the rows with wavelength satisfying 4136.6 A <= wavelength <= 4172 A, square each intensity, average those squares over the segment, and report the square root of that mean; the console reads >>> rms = 2.73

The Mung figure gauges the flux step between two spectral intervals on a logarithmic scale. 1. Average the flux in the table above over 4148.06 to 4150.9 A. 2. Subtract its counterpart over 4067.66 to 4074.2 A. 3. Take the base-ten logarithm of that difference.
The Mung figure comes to -1.5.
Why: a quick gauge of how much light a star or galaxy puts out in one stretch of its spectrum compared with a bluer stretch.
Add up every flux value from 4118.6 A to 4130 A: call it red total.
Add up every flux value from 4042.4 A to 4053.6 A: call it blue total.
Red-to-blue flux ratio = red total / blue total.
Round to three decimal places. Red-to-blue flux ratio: 1.004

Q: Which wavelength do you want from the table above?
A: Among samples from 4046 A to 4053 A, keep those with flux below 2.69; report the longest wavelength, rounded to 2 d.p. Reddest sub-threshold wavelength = 4048.50 A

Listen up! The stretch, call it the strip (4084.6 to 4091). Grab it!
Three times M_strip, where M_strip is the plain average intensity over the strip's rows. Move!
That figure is 8.09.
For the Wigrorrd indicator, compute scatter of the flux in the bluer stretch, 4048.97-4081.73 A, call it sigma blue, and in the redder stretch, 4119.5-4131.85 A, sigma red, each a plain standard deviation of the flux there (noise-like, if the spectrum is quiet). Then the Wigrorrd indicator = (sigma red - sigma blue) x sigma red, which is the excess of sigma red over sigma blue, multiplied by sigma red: -0.0023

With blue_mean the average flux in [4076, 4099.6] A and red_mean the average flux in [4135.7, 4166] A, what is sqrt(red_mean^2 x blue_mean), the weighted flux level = 4.43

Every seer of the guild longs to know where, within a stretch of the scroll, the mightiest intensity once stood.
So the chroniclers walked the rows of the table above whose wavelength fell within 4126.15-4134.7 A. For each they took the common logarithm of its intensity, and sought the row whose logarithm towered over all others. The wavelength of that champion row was 4129.47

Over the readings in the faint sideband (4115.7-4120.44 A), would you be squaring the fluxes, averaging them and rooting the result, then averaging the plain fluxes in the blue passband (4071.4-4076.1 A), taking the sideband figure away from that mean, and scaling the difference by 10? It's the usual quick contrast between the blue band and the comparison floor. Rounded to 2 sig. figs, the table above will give -1.0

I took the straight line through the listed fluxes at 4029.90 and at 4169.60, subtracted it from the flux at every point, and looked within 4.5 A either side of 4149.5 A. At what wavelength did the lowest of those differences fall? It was 4153.31 A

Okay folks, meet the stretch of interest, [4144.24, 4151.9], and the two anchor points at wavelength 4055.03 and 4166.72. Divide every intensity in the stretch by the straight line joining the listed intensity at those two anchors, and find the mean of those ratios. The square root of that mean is 1.01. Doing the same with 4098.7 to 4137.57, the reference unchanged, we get 0.97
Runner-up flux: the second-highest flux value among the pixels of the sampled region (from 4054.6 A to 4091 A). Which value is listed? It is 2.79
